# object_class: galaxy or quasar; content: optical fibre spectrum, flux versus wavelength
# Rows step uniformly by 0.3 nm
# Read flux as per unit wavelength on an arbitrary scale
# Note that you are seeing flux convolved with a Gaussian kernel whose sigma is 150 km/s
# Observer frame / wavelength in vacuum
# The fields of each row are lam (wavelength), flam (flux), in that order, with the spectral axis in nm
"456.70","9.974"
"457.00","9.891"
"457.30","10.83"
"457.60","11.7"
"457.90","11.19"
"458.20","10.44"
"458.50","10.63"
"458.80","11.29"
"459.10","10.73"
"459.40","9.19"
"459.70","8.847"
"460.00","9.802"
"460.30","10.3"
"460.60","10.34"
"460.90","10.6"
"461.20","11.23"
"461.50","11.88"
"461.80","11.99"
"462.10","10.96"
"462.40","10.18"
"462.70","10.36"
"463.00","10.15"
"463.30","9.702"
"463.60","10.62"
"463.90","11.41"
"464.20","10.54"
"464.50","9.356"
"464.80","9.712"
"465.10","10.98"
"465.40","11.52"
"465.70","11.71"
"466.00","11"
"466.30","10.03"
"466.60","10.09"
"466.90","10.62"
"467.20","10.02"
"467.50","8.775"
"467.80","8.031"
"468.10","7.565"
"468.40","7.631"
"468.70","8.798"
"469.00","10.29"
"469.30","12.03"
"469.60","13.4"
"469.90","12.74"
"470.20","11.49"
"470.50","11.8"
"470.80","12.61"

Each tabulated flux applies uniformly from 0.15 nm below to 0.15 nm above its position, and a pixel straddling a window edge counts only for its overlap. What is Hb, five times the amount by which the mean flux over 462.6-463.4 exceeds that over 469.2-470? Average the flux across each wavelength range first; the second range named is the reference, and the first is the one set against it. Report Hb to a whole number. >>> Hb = -13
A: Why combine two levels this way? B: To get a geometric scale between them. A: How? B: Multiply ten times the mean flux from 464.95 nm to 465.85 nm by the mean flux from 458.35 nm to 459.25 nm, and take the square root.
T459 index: 35.2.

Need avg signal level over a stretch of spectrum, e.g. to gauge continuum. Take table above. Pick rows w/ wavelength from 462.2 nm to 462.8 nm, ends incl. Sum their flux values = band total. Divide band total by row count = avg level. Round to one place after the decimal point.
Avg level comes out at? 10.3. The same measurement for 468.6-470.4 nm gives 11.5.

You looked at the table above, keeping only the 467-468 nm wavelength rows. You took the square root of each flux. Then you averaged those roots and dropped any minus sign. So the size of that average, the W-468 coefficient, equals 2.99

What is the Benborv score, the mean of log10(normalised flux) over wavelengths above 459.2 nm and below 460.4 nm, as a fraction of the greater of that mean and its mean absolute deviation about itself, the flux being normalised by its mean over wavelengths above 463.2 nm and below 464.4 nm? -1.9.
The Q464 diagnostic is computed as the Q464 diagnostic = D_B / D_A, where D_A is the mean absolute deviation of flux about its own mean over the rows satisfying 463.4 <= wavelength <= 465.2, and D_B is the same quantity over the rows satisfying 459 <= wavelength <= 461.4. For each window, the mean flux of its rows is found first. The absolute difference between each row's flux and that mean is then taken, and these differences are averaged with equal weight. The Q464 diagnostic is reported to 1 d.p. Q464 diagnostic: 1.1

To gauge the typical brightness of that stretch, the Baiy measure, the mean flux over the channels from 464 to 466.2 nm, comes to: 10.7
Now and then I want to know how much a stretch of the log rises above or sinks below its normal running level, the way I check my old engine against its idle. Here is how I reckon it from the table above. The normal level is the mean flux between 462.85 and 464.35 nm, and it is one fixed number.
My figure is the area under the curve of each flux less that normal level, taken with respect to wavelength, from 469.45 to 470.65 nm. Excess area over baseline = 2.2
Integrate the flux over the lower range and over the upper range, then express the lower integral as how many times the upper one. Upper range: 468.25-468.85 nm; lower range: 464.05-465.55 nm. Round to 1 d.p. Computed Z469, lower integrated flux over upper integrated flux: 3.2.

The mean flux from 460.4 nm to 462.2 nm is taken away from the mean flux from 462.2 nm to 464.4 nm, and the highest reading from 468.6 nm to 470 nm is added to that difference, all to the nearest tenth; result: 12.7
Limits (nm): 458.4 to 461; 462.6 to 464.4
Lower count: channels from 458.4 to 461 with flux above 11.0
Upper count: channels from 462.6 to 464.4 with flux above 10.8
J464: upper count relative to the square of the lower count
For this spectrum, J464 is 1.0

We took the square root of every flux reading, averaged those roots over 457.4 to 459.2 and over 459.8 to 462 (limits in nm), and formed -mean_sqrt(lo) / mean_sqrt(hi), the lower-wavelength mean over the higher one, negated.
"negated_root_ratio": -1.01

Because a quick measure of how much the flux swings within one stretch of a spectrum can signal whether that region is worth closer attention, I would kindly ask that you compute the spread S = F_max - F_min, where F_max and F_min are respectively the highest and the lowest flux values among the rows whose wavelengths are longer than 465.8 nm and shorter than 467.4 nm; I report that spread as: 0.98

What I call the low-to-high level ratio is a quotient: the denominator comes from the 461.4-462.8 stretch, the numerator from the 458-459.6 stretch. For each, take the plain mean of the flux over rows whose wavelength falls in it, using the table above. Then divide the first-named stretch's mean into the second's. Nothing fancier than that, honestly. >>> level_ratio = 0.94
